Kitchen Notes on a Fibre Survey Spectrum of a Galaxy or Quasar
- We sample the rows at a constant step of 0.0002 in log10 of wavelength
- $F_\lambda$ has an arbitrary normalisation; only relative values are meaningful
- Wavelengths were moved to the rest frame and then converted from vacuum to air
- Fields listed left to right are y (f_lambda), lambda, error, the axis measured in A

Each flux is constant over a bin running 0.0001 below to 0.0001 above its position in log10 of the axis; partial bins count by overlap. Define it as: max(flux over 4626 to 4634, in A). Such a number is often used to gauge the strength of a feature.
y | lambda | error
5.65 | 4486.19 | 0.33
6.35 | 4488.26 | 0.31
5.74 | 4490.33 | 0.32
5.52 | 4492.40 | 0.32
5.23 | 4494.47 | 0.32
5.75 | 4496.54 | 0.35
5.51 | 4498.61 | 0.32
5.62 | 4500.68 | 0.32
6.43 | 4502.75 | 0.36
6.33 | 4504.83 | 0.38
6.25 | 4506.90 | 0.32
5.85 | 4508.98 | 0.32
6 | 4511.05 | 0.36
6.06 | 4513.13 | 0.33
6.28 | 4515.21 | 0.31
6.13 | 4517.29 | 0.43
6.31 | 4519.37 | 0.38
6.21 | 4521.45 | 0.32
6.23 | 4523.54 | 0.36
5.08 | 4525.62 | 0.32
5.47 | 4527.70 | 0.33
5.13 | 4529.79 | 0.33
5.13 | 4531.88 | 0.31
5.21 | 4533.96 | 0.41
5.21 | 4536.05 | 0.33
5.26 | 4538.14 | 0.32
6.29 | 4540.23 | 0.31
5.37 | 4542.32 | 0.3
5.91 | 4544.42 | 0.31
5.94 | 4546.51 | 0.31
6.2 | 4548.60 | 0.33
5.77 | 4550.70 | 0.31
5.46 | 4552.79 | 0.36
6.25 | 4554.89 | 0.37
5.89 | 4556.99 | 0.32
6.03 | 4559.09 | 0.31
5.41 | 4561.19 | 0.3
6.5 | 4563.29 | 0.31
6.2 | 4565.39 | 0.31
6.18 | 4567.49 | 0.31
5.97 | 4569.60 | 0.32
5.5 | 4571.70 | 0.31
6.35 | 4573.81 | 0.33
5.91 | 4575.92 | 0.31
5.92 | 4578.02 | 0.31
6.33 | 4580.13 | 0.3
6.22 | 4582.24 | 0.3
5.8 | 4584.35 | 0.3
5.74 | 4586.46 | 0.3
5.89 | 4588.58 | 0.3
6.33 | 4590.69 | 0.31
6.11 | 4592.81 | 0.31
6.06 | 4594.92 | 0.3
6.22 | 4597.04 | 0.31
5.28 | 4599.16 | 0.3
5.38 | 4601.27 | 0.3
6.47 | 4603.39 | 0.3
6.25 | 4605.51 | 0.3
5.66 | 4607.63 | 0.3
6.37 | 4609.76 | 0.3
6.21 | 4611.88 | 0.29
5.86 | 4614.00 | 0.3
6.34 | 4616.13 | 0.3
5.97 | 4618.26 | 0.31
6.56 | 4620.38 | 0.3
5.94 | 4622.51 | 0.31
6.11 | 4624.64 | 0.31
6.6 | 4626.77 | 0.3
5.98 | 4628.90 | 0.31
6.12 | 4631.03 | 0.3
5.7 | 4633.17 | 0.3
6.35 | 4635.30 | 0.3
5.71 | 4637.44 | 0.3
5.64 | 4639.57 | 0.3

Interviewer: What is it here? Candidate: 6.6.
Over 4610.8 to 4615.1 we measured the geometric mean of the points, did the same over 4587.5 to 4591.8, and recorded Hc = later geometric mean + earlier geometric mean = 12.1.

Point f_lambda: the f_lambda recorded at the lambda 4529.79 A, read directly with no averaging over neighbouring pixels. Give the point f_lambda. 5.13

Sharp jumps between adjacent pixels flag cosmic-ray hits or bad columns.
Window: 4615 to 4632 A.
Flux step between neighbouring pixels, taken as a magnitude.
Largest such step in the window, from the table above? 0.6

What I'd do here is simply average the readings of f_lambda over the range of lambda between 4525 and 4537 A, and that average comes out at 5.21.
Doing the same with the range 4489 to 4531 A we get 5.86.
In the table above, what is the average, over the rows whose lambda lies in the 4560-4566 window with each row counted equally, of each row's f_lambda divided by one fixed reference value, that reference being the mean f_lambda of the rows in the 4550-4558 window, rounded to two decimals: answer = 1.03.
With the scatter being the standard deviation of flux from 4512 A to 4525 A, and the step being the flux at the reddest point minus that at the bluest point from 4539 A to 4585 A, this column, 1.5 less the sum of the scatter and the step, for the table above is 1.90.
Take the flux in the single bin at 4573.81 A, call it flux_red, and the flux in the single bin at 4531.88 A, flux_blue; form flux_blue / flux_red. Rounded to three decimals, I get 0.808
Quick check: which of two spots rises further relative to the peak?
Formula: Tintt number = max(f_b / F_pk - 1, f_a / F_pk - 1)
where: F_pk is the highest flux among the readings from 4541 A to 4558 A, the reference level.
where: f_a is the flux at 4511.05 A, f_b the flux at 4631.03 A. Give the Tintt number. -0.02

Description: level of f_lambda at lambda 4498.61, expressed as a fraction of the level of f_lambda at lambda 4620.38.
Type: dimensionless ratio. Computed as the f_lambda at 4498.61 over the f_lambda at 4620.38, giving 0.84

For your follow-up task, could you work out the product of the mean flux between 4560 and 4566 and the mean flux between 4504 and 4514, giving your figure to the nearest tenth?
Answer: 36.8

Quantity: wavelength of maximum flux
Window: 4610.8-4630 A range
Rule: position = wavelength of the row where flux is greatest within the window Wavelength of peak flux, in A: 4626.77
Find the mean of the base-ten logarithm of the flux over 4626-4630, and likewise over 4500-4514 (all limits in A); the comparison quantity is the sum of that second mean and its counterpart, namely 1.581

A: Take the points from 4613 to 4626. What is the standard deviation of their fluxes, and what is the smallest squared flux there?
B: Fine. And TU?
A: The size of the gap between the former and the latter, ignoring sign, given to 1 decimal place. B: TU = 34.1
